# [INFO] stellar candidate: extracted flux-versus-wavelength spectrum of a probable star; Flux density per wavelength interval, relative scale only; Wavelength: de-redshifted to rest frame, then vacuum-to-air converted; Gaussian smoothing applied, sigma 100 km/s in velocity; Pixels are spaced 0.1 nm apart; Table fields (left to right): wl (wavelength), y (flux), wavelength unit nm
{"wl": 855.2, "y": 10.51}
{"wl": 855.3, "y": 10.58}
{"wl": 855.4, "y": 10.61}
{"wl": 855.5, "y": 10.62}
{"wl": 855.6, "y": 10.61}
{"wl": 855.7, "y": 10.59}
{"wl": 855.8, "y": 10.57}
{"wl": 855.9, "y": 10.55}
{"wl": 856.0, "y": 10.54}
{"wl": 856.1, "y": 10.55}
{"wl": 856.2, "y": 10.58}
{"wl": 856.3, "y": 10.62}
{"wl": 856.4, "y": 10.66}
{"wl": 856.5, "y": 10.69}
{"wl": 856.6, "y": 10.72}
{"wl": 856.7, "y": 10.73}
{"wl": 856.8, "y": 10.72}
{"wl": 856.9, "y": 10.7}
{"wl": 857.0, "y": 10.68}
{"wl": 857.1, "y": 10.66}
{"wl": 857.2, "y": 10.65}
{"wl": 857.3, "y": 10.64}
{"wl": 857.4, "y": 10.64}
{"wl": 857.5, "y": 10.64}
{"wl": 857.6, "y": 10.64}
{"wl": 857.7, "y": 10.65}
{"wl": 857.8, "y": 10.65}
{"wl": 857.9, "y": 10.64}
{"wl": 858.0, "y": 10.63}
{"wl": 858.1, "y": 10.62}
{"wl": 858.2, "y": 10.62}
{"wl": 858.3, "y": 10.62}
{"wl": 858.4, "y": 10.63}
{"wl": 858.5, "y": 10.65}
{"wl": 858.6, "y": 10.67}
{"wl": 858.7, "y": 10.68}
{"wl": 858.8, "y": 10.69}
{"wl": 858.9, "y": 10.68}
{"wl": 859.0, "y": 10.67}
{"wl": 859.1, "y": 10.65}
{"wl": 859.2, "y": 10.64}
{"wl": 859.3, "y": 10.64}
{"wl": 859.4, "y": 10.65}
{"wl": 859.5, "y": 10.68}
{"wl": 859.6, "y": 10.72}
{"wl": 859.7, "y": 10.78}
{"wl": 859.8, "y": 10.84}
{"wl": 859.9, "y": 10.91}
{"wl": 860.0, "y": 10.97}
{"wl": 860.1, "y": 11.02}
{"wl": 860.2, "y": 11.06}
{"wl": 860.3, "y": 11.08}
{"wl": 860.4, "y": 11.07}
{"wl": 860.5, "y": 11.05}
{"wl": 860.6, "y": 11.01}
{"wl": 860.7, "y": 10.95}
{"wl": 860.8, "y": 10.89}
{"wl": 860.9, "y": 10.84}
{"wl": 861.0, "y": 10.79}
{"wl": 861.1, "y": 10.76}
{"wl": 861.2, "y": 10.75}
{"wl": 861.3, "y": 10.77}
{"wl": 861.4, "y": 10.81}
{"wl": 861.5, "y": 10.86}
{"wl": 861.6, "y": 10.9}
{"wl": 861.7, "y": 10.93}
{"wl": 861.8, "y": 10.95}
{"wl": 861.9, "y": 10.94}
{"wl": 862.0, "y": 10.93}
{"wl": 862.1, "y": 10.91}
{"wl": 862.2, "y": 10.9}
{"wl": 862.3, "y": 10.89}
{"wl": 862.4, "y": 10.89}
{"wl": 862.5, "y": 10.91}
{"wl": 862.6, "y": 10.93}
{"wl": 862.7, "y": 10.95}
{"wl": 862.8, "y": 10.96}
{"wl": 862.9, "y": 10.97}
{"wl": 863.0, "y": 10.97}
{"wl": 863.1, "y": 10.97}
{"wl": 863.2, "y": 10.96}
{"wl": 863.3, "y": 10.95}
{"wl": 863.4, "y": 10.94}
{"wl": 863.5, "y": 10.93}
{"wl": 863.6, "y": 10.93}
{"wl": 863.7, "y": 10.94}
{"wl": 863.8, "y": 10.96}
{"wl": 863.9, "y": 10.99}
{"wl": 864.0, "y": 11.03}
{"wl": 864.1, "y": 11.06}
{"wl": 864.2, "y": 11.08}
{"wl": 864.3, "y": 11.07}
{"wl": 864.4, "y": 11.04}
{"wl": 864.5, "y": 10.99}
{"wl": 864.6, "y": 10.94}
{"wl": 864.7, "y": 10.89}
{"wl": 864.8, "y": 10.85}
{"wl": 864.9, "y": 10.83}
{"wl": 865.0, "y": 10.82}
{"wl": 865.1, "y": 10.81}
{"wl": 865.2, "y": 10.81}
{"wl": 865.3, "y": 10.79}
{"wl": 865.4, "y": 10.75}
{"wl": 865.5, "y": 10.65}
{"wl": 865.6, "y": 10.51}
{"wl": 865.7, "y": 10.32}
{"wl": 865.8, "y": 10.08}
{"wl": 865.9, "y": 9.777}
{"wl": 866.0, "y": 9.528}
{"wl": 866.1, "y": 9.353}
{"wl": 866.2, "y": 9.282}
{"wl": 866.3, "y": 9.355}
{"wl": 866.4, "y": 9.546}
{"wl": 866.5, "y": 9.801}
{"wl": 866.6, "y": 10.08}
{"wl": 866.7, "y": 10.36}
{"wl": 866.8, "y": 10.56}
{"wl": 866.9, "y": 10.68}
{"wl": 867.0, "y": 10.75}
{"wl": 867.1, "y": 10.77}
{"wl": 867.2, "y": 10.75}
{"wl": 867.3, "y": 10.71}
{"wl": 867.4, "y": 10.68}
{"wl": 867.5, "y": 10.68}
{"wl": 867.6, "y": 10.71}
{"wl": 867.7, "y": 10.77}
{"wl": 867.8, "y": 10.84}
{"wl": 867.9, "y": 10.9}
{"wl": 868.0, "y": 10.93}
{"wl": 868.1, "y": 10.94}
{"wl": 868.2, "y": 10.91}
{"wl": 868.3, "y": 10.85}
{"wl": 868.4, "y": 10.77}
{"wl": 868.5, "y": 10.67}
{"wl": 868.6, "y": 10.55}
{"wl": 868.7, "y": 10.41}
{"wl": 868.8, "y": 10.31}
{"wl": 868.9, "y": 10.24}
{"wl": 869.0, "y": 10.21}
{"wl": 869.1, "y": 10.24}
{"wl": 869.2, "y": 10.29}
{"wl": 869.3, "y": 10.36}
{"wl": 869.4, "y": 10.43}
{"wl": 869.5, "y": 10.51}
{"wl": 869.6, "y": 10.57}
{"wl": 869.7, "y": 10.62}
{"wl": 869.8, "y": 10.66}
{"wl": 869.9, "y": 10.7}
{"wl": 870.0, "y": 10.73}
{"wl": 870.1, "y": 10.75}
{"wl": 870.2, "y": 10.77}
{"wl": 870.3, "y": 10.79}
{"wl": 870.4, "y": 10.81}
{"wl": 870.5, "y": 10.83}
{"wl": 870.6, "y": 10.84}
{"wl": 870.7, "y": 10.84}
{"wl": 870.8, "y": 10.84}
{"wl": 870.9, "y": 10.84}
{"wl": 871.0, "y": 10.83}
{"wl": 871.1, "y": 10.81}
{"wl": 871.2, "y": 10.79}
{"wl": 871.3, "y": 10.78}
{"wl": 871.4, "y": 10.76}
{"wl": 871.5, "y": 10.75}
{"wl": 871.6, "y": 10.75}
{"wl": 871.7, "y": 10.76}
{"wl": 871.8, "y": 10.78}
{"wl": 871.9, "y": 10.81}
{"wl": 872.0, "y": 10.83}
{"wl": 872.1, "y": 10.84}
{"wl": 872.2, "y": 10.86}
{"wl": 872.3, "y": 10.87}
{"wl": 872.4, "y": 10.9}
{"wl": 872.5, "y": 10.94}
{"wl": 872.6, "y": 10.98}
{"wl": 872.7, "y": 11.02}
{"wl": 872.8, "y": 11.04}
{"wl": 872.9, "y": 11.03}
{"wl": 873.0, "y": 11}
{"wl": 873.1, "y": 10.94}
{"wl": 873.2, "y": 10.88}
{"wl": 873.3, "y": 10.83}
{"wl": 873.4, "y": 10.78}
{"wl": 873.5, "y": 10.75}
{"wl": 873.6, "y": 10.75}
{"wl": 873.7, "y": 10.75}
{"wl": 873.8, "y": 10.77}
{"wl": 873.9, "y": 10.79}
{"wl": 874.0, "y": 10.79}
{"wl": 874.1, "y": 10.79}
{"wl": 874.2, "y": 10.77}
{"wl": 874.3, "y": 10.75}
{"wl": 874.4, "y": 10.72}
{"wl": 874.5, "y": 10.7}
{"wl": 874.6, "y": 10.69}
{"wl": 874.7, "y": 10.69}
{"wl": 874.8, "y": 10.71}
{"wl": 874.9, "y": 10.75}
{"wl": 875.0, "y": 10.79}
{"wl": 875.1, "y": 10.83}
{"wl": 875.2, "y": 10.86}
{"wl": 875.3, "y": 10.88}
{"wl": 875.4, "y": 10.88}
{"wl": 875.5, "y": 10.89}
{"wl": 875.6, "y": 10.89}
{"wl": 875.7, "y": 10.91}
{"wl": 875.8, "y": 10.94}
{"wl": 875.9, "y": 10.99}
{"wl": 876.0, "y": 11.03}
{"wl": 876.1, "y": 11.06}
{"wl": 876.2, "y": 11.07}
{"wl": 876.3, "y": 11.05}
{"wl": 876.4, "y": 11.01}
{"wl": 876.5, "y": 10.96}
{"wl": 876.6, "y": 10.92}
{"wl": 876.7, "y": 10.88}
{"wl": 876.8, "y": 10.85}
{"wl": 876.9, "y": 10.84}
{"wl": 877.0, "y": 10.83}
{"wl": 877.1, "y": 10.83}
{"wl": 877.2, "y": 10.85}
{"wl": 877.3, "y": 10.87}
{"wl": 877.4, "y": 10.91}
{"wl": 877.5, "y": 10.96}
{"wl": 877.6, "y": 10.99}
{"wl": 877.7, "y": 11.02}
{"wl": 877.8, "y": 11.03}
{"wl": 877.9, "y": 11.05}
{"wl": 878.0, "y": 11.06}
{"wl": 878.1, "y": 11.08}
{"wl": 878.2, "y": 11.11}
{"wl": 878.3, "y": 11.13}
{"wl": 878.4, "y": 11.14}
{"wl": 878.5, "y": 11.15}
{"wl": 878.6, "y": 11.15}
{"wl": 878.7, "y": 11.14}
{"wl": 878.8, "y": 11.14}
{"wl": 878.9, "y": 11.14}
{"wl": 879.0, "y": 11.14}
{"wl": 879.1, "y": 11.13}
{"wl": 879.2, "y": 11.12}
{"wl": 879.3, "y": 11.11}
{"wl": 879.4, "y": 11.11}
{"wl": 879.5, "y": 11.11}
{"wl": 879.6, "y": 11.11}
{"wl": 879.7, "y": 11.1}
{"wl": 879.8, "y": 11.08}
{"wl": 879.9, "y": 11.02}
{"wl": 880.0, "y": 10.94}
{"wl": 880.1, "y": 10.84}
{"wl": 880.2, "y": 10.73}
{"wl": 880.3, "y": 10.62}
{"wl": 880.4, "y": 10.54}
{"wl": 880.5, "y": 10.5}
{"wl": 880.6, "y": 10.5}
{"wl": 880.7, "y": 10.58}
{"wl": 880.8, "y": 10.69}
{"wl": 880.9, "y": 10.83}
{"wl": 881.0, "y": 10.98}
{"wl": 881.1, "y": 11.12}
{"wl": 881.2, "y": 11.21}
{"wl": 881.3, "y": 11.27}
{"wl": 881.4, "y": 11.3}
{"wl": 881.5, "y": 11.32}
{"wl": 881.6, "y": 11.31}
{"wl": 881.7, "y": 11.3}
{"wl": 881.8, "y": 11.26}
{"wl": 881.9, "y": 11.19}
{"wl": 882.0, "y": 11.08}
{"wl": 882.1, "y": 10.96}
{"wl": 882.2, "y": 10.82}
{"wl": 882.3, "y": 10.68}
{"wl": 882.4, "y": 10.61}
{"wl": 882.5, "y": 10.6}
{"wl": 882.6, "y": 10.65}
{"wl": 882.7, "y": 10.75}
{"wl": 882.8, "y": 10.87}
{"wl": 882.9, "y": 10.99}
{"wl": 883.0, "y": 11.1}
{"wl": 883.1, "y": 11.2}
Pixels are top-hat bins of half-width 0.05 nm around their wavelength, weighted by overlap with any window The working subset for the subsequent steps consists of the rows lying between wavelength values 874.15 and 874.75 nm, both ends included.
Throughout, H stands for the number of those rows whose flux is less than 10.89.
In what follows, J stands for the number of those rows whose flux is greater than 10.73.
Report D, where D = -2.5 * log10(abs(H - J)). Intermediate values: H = 6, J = 2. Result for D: -1.5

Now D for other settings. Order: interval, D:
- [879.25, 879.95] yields -2.1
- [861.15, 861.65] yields 0.0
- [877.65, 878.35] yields -2.1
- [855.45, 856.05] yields -1.9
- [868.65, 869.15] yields -1.7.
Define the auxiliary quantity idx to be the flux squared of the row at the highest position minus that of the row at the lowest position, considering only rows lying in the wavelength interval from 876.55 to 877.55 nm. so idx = 1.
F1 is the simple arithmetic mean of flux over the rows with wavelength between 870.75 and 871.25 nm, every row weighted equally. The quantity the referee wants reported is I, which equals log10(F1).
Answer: 1.03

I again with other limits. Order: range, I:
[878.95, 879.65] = 1.05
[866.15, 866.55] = 0.98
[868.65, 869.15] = 1.01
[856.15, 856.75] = 1.03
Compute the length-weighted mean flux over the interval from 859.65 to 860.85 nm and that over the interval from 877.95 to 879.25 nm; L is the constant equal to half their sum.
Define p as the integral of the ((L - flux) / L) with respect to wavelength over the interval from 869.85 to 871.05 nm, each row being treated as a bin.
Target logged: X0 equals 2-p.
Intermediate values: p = 0.027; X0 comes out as 1.97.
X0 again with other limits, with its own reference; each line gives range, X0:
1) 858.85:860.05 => 1.97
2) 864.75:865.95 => 1.95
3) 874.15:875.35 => 1.97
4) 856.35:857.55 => 1.96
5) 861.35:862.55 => 1.98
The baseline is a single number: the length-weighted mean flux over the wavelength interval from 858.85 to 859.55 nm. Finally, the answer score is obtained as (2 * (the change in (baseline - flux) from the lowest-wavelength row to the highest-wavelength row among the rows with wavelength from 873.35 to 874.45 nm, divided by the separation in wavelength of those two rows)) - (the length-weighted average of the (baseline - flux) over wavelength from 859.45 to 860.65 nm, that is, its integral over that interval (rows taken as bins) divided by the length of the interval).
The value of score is 0.4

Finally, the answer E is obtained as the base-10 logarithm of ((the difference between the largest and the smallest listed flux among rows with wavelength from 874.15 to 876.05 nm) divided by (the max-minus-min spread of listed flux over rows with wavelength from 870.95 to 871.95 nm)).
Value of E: 0.6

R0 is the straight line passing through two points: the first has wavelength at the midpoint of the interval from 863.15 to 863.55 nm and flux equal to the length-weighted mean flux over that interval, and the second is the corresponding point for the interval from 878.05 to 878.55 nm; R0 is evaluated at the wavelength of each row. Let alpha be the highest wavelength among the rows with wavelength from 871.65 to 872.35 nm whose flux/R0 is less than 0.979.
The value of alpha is 871.9 nm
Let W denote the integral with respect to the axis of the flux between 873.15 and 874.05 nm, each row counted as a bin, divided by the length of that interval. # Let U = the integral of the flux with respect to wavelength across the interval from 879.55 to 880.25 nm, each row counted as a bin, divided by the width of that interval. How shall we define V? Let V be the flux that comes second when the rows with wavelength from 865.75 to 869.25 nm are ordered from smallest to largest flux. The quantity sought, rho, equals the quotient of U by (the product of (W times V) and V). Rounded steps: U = 11.0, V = 9.353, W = 10.8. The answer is 0.0116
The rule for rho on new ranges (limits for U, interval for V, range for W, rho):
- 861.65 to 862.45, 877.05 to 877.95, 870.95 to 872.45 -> 0.0086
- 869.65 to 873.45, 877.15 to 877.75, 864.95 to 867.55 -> 0.0089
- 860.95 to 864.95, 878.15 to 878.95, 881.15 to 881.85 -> 0.0078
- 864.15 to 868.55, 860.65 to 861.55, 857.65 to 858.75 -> 0.0086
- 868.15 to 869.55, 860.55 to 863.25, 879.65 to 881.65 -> 0.0083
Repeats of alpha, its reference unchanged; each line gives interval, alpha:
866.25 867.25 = 867.2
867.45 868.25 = 867.6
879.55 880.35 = 880.3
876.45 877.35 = 877.3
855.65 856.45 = 856.3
